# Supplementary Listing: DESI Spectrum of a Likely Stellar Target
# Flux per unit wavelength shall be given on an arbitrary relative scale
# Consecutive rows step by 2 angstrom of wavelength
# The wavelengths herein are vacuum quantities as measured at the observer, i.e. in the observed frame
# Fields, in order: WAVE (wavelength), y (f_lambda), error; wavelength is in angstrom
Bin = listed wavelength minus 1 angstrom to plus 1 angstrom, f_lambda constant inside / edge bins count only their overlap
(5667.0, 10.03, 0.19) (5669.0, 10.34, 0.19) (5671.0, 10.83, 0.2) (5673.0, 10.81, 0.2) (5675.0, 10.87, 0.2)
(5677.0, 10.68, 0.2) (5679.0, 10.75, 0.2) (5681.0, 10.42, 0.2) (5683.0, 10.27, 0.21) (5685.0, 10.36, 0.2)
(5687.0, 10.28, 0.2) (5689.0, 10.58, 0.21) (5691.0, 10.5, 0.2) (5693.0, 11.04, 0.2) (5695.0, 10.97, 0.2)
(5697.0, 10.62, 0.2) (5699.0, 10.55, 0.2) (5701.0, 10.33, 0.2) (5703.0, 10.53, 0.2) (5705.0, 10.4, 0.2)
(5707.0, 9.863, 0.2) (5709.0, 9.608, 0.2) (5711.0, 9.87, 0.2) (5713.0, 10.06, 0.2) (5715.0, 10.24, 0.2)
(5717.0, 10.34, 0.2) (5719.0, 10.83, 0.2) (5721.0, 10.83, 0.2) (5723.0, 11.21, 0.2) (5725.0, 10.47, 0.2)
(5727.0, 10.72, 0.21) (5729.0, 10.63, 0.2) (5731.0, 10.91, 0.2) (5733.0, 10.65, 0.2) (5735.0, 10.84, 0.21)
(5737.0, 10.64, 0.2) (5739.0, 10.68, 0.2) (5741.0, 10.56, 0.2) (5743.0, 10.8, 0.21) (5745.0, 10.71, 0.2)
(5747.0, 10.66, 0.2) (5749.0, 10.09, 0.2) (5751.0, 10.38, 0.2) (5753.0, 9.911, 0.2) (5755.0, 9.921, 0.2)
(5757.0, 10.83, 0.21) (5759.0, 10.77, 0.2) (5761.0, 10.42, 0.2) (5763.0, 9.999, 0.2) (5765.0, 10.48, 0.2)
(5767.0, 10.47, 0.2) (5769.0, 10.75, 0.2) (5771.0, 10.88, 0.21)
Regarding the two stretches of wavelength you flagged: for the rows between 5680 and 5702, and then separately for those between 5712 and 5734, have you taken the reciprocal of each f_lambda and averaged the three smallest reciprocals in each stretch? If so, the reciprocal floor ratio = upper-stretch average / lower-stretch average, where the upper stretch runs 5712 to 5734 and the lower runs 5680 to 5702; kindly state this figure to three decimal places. 0.990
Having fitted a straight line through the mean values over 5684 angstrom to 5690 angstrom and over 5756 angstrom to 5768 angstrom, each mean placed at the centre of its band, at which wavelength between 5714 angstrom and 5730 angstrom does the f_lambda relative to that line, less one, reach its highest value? 5723.0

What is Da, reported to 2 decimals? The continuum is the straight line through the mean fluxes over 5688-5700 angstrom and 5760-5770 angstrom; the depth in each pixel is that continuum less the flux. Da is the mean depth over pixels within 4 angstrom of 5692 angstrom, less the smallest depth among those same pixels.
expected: 0.27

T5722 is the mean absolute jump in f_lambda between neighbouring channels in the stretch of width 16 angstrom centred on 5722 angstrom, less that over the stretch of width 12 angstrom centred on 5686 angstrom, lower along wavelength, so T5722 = 0.15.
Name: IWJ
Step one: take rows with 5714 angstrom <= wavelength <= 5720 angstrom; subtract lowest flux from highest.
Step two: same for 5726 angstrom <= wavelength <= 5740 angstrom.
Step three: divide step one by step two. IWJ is 2.1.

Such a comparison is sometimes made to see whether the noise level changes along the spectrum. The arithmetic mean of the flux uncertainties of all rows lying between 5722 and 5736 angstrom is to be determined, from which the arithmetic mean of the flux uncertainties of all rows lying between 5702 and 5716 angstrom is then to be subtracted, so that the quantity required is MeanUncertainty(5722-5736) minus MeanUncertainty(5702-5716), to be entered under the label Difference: 0.0029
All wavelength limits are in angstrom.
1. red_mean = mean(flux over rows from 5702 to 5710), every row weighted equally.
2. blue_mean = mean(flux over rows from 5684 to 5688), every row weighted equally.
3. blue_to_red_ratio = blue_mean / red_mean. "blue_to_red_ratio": 1.02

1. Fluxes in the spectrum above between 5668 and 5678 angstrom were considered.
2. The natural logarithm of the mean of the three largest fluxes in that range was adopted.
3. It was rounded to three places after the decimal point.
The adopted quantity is 2.383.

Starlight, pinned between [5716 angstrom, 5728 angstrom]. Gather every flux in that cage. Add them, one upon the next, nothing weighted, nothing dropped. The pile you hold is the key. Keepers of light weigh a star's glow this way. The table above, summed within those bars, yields 64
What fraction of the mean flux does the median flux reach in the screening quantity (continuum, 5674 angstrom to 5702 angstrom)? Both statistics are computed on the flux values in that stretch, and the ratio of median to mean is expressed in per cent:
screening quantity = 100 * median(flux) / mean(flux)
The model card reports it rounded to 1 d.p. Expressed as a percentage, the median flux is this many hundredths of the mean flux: 99.8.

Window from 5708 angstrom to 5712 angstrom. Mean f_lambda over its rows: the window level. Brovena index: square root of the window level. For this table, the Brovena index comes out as 3.121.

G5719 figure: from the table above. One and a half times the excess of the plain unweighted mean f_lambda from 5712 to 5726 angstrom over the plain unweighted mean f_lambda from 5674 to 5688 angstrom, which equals 0.1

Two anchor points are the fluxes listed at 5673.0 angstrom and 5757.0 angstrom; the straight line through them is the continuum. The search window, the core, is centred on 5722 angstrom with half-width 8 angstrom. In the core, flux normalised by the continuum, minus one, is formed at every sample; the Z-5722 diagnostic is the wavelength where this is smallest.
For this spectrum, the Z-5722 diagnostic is 5715.0 angstrom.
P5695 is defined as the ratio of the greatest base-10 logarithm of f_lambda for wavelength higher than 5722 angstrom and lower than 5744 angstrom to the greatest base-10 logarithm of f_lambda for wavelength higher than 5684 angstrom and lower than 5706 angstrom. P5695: 1.01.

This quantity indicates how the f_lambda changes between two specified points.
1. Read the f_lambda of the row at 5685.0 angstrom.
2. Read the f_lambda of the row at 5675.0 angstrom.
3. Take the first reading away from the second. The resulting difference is 0.51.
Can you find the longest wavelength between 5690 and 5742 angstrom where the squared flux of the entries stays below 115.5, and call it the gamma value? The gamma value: 5741.0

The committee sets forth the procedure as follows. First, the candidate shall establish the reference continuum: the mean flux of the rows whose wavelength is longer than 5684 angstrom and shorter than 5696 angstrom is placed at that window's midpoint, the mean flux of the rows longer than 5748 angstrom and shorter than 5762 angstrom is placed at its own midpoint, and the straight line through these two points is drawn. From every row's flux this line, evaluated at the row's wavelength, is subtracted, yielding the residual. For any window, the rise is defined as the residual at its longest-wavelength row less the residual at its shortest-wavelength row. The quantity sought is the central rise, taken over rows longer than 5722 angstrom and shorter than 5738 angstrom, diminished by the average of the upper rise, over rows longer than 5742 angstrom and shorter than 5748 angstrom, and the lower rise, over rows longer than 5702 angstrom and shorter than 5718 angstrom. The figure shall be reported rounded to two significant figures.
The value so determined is -0.38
